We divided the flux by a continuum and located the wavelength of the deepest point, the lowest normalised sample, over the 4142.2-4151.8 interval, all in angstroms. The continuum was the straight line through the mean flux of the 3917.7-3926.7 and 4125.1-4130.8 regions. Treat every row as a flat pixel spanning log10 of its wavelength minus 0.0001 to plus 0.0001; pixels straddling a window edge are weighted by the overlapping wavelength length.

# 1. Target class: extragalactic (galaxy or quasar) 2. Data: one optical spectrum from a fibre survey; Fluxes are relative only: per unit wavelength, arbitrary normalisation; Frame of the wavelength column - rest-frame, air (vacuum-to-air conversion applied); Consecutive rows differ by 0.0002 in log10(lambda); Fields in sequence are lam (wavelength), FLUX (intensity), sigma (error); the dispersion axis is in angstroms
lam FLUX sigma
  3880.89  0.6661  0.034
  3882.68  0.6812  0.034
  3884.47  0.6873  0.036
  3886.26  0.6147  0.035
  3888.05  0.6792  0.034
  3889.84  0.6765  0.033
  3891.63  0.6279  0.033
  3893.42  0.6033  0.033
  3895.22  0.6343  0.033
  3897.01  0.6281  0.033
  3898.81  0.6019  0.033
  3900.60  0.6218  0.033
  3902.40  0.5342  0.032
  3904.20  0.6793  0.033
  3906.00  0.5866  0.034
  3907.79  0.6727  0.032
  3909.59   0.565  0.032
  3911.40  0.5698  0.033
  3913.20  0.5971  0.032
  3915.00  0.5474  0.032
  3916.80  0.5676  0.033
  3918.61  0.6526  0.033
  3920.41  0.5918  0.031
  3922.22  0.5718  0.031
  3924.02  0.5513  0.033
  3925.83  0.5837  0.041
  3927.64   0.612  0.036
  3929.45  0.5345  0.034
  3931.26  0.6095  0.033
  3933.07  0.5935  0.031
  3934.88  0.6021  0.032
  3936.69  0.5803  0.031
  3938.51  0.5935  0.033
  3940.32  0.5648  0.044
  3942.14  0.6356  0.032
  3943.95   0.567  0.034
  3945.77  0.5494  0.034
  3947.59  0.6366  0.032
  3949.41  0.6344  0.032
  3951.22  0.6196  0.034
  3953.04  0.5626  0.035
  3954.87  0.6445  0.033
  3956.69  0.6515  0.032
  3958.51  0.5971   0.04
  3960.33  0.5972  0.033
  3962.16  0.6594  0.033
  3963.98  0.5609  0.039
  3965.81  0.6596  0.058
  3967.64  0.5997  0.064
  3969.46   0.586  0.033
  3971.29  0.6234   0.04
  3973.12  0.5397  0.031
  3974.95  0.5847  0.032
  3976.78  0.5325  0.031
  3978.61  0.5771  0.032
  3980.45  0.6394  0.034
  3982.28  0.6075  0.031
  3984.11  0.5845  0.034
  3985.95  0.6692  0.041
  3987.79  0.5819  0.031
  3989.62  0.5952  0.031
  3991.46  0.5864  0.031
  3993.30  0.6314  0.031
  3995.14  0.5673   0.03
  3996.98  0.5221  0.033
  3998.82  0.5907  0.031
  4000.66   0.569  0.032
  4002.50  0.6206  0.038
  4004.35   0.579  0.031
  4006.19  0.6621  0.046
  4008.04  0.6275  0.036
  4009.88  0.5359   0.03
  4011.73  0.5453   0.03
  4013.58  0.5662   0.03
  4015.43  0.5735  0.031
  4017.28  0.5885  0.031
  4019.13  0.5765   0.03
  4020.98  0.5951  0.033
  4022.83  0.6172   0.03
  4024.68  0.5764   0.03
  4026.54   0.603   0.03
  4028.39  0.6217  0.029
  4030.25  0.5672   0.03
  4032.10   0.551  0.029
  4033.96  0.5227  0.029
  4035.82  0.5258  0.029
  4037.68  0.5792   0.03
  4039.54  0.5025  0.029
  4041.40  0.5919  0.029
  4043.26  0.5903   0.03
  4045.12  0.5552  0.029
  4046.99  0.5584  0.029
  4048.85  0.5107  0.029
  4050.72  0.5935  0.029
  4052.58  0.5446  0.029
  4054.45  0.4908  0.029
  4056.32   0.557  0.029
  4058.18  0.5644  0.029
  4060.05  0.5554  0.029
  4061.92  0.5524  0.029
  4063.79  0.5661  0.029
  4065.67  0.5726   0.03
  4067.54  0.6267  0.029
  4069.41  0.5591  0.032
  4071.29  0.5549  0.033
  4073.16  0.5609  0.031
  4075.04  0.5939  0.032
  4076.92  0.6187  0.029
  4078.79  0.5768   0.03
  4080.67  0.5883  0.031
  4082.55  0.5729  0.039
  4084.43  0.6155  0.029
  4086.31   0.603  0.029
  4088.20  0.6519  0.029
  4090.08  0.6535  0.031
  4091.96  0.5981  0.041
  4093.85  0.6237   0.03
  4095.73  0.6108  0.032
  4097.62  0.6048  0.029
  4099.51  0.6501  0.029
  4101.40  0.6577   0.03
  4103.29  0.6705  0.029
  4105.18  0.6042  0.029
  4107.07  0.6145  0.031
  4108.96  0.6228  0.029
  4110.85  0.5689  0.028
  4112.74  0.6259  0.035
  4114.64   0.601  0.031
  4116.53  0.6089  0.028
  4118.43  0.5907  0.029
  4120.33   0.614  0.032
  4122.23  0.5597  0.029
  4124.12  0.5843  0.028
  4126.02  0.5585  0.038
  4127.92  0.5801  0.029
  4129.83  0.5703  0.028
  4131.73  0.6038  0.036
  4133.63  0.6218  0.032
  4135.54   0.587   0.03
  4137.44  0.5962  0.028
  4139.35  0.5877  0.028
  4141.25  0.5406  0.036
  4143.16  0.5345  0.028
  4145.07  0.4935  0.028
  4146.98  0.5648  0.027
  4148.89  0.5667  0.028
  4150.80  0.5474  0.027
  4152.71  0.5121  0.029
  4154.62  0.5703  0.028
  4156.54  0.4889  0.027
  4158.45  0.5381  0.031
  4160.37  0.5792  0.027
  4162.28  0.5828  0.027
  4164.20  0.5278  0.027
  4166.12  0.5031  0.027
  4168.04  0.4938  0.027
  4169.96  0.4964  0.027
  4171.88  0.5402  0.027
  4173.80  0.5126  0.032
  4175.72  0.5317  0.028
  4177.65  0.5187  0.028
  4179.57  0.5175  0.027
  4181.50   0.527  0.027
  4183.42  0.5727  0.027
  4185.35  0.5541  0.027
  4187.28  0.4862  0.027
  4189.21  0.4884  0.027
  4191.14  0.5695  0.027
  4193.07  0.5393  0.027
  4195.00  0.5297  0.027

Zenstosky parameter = 4145.07 angstroms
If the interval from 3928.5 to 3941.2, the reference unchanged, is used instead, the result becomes 3929.45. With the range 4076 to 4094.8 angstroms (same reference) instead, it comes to 4082.55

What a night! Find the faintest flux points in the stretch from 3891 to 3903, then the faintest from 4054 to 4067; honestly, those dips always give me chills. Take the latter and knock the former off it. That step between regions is -0.043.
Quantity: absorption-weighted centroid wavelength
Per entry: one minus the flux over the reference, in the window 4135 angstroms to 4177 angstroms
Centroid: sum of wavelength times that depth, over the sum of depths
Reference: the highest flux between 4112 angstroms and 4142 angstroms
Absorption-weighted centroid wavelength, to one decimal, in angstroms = 4158.0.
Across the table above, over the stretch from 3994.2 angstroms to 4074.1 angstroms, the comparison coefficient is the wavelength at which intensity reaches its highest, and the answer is 4006.19 angstroms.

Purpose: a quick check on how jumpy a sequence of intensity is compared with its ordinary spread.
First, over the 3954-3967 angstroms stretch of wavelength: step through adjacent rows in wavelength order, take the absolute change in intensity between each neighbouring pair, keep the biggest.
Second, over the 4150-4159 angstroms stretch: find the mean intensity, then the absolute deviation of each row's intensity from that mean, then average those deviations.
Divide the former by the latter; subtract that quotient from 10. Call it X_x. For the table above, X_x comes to 6.0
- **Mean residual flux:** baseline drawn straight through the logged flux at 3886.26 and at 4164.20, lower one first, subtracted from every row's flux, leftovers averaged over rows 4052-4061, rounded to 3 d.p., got -0.019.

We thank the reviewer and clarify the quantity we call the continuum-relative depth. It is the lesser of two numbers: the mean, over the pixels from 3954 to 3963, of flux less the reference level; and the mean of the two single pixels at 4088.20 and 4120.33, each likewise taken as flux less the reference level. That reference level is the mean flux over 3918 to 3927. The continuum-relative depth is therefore 0.04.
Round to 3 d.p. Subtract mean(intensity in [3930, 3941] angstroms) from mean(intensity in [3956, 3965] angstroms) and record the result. 0.023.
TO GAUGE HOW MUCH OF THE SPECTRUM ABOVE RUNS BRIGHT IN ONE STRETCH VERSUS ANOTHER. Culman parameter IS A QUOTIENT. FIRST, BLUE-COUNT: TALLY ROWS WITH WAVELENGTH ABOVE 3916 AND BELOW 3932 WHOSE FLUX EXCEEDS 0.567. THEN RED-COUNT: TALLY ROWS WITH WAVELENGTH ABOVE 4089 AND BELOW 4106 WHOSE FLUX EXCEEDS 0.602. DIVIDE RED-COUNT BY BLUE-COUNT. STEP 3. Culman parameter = 1.1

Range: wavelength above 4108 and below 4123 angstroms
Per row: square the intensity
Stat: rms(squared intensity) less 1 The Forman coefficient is -0.64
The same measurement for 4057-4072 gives -0.67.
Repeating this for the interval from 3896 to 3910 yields -0.62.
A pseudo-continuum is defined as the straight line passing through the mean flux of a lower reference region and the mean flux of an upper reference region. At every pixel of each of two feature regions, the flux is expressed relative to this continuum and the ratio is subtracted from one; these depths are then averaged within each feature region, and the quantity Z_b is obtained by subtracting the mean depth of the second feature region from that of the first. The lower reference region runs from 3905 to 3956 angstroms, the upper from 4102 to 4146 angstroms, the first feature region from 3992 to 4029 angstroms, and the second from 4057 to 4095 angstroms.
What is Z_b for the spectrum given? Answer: 0.006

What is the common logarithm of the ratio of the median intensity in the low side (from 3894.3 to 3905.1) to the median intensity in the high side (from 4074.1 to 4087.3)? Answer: 0.022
